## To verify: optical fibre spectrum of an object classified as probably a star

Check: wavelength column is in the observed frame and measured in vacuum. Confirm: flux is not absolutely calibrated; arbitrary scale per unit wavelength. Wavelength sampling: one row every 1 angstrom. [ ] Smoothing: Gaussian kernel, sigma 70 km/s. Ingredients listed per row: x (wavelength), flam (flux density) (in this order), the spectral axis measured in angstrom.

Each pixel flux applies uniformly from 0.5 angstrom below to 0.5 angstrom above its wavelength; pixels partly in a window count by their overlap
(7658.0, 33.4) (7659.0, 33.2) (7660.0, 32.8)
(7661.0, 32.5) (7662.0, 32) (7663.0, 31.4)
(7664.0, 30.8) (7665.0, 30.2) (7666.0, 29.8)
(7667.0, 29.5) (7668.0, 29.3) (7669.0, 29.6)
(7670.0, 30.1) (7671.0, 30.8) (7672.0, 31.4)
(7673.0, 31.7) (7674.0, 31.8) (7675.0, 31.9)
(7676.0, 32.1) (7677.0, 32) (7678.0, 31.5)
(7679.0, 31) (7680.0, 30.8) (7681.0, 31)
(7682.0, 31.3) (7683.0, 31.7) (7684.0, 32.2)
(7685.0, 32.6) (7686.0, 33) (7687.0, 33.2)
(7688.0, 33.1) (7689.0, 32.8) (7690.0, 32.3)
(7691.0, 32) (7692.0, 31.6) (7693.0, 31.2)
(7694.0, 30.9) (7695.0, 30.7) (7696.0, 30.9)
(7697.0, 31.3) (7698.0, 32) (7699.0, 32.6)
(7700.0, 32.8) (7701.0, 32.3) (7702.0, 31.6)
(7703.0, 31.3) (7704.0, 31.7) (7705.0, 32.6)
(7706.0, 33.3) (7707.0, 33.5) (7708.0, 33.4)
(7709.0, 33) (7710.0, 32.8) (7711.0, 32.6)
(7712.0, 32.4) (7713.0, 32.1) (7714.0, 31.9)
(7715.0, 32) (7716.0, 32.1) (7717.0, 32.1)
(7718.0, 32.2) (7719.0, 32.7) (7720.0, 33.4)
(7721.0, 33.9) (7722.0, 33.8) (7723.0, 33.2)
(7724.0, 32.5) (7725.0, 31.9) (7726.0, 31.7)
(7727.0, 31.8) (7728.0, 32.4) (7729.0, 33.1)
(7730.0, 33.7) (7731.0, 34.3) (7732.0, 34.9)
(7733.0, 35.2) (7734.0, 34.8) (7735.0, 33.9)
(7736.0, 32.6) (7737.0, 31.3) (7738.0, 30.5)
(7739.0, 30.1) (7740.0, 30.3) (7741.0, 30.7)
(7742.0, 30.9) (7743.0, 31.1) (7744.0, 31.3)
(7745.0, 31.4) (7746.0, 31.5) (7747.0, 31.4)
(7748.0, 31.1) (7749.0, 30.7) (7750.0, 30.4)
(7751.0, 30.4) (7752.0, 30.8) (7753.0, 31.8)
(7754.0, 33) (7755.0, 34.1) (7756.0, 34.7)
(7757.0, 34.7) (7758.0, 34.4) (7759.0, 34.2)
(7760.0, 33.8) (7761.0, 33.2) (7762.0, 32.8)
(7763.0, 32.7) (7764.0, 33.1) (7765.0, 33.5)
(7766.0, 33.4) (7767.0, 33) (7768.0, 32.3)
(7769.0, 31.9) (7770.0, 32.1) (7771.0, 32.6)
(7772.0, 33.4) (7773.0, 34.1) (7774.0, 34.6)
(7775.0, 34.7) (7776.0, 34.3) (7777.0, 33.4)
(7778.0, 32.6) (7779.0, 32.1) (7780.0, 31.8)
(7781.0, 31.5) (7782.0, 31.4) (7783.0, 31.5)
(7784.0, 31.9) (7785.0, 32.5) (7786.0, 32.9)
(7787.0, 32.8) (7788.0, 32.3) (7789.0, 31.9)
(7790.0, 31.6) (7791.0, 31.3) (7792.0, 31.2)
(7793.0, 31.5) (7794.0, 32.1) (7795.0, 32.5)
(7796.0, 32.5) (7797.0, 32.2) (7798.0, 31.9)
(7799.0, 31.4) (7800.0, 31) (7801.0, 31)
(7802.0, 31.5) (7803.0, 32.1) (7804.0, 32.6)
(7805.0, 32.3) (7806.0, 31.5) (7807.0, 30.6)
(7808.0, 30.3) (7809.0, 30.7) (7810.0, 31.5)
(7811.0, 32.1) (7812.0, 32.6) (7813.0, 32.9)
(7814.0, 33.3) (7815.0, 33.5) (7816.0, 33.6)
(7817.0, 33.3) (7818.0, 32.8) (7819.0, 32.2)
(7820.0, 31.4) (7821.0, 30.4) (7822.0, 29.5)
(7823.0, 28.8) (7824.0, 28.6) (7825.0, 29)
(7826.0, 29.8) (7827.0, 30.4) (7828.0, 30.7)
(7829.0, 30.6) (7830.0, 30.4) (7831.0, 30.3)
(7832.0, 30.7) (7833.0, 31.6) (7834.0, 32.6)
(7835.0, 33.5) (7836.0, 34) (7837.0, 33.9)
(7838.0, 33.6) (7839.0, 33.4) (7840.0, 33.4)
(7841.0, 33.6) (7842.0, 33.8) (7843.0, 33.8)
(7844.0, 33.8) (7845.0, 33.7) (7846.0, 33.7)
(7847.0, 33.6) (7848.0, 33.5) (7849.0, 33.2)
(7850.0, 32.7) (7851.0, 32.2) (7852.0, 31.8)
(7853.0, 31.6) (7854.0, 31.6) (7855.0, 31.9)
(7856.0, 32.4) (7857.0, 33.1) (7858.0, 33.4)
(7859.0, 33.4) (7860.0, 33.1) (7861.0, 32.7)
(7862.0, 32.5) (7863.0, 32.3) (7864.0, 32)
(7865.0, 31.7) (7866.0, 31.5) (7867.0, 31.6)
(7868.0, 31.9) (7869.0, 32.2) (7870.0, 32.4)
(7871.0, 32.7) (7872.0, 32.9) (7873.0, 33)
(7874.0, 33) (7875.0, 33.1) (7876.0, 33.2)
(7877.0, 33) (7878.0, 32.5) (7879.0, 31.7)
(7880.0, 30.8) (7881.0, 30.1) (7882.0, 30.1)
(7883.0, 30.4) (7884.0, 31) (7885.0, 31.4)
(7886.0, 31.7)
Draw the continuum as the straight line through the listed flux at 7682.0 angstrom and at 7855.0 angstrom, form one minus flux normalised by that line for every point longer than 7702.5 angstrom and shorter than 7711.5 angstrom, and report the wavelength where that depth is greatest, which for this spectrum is 7703.0 angstrom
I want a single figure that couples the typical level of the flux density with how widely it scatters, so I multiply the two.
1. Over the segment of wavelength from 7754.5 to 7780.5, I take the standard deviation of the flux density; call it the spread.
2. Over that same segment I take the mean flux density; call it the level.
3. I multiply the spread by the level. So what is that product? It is 31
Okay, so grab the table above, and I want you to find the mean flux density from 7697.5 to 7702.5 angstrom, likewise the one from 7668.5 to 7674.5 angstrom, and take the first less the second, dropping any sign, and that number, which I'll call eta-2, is 1.36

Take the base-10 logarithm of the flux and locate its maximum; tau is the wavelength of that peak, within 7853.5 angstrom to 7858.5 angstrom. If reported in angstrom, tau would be 7858.0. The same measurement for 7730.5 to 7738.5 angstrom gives 7733.0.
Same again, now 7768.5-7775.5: 7775.0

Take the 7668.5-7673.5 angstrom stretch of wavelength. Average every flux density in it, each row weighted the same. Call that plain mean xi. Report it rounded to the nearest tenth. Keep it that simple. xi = 30.7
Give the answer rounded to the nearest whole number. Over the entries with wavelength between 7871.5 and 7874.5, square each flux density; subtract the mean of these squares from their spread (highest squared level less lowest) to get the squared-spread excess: -1080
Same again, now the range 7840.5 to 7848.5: -1115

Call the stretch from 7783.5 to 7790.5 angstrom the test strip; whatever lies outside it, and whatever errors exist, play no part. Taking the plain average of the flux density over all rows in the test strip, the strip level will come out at 32.3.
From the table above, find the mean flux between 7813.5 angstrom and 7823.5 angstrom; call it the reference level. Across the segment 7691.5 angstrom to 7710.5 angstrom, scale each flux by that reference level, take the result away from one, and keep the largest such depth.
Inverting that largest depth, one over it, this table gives 27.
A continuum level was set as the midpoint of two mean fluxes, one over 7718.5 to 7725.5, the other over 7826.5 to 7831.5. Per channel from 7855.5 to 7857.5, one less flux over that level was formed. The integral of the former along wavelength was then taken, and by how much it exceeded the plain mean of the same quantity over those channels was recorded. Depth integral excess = -0.03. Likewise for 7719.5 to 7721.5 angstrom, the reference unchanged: -0.06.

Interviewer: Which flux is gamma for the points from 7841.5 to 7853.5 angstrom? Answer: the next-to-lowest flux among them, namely 31.8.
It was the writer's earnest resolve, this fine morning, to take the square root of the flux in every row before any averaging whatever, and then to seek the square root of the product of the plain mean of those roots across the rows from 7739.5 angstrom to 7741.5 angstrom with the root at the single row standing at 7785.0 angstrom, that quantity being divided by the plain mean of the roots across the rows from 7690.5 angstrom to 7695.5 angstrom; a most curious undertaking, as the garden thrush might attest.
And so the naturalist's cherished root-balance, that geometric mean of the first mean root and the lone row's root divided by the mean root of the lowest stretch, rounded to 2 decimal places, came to 1.00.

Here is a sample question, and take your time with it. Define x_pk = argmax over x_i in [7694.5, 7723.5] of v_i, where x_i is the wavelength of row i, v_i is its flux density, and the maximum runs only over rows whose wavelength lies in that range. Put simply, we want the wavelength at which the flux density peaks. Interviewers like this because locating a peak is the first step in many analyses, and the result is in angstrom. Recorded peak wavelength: 7721.0 angstrom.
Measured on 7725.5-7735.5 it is 7733.0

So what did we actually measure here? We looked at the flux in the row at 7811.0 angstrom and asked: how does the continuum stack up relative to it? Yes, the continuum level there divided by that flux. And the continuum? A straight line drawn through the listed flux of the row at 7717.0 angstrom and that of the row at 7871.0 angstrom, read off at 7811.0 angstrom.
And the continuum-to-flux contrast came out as 1.01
